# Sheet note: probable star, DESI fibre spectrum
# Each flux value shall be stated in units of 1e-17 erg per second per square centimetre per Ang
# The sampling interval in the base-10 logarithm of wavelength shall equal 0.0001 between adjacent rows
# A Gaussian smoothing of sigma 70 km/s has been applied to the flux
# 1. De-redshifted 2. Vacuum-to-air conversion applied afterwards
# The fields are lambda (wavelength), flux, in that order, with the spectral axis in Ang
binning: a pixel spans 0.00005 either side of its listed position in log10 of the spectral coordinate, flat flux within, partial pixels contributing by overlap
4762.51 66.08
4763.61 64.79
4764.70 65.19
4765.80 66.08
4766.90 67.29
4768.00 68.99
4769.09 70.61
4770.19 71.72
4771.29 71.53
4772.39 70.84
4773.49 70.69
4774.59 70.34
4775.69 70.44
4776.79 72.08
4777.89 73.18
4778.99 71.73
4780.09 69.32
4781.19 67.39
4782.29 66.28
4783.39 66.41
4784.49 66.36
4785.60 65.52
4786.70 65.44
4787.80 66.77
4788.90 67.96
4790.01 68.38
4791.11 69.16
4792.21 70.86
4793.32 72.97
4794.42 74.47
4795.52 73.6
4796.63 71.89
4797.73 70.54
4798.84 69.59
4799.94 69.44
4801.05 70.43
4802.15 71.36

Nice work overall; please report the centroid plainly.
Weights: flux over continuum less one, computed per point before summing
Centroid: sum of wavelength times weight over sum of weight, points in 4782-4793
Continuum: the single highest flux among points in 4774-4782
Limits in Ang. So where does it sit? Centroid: 4786.5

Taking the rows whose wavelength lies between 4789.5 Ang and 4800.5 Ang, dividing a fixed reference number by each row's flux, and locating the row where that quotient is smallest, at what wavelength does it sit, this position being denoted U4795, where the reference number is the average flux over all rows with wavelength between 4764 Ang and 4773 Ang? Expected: 4794.42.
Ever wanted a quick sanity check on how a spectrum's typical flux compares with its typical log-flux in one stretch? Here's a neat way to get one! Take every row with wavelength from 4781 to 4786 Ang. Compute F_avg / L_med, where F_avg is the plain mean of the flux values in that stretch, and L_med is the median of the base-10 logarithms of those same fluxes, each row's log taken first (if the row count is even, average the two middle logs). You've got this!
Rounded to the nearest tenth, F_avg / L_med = 36.4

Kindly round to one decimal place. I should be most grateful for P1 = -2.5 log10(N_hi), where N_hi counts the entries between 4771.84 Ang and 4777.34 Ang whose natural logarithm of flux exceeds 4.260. -0.8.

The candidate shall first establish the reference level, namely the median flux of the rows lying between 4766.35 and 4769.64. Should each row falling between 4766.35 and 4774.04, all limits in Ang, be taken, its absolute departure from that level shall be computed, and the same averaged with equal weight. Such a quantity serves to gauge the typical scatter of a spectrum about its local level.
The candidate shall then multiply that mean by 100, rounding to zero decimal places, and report 173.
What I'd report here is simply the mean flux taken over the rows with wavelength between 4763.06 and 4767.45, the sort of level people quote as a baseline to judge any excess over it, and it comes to 65.8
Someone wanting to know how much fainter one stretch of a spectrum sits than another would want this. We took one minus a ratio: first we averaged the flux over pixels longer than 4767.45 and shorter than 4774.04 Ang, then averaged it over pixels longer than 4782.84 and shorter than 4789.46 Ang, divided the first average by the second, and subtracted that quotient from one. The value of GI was -0.07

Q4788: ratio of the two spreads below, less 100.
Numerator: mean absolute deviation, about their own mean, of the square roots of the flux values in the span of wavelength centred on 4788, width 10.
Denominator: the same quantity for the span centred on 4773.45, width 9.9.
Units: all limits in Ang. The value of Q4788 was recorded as -98.0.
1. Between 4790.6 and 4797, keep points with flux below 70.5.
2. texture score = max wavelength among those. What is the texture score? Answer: 4791.11 Ang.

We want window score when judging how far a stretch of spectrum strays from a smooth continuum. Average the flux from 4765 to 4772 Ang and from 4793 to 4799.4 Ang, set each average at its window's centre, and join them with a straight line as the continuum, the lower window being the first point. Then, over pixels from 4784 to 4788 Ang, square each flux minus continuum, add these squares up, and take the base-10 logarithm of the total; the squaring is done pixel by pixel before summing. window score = 2.0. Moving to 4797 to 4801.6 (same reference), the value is 1.4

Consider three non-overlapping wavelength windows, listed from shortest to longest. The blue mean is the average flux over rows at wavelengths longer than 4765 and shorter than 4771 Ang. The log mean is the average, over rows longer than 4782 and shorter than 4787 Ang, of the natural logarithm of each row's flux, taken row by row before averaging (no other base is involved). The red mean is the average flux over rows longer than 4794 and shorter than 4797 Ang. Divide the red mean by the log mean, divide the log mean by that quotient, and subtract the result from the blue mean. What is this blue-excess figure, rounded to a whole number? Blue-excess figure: 69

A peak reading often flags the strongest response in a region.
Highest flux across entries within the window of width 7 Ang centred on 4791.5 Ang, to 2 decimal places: 74.47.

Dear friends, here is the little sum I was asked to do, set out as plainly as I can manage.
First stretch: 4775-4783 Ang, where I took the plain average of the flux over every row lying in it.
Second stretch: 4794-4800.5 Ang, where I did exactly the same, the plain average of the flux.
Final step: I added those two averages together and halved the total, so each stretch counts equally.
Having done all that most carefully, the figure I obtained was 70.8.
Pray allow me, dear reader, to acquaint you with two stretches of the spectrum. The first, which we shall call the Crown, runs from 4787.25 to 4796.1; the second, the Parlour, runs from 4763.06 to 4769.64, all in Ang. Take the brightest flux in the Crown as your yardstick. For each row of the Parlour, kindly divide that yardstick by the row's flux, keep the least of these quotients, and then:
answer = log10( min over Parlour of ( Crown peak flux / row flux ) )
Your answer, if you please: 0.023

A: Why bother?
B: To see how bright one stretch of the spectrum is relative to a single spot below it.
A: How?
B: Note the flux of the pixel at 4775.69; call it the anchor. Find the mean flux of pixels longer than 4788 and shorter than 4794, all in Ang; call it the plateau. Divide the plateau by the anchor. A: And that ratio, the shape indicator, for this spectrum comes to 0.99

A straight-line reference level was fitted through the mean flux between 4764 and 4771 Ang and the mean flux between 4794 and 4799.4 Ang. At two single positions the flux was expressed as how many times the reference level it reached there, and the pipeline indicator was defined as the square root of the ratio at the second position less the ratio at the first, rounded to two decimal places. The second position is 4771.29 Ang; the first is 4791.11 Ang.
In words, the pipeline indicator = 0.26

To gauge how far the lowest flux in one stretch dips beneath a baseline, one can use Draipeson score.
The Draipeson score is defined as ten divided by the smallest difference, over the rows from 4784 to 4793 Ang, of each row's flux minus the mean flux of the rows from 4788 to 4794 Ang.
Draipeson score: -2.3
